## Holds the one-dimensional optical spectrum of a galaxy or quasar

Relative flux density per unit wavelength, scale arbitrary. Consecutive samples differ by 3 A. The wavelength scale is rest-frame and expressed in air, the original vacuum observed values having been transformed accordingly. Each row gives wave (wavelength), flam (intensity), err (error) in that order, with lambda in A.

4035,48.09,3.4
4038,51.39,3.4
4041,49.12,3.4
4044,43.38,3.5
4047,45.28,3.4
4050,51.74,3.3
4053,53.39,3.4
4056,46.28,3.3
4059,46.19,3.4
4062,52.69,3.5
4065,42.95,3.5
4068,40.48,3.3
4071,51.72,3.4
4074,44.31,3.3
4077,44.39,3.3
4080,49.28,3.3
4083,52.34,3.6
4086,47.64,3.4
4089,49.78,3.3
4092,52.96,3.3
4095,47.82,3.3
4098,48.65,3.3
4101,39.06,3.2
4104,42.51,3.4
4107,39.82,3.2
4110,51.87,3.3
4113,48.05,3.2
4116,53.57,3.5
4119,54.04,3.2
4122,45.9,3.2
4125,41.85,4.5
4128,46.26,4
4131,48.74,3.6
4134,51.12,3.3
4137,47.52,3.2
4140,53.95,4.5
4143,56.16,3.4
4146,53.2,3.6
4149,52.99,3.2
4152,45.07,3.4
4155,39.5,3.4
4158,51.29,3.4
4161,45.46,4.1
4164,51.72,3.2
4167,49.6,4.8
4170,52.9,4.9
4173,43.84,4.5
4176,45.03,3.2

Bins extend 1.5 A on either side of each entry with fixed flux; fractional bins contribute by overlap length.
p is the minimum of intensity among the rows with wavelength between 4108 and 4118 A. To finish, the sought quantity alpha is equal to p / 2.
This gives 24.0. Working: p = 48.05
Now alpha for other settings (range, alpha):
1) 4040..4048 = 21.7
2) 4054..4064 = 23.1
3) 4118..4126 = 20.9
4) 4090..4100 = 23.9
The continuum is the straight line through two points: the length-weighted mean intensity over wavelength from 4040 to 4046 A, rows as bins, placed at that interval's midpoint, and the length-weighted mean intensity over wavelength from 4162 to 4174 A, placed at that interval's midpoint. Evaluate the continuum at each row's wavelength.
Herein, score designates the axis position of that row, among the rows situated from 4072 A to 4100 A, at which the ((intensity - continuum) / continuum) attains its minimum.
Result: 4077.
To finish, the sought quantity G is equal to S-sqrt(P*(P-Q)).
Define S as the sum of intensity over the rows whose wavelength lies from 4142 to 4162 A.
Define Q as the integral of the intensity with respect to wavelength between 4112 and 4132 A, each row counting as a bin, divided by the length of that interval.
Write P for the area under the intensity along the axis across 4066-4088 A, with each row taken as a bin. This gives -669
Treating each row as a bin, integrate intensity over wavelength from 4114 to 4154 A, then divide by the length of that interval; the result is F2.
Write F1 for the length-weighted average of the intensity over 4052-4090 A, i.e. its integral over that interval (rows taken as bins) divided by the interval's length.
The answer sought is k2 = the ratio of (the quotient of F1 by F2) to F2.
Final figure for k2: 0.0192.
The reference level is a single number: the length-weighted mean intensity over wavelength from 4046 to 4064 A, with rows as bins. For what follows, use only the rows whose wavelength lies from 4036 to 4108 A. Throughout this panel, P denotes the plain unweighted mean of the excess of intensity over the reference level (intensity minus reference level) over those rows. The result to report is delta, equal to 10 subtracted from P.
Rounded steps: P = -2.0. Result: -12.0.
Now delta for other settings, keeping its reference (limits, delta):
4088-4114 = -12.5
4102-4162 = -10.8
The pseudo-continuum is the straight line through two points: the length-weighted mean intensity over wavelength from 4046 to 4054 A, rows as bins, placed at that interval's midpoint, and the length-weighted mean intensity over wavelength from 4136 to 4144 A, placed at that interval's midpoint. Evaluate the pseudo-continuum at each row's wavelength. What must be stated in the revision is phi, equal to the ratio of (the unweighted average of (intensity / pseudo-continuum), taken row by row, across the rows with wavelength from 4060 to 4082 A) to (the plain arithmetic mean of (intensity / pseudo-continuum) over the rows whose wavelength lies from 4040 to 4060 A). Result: 0.96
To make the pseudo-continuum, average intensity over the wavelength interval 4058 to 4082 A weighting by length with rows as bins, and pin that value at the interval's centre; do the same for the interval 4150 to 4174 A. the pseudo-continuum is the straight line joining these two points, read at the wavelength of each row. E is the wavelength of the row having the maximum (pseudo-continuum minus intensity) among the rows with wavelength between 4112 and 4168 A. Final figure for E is 4155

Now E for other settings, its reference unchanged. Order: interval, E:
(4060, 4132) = 4101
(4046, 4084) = 4068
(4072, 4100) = 4074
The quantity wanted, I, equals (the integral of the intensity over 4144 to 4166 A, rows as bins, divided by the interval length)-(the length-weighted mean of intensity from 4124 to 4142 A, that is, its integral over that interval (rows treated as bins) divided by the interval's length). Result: 0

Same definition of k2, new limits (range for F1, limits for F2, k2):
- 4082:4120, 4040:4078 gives 0.0217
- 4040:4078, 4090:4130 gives 0.0212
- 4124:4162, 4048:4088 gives 0.0212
